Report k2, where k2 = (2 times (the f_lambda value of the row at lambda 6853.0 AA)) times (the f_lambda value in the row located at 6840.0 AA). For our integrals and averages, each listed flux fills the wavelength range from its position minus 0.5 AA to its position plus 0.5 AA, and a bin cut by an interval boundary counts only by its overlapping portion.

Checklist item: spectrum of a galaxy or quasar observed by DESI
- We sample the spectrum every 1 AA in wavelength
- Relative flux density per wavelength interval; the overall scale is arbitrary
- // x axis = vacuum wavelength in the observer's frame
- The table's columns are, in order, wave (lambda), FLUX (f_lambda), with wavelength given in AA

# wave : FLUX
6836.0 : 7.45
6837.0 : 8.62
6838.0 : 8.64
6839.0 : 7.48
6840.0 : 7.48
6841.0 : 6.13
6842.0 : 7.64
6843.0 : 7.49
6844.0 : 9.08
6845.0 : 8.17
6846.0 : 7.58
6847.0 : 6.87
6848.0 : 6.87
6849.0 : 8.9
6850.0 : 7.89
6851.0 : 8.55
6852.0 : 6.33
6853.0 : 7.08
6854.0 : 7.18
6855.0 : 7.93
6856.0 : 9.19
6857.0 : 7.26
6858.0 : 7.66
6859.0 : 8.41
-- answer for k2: 106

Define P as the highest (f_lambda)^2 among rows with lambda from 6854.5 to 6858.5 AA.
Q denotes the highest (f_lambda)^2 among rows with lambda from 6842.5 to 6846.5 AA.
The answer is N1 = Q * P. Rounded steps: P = 84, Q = 82.4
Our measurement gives 6963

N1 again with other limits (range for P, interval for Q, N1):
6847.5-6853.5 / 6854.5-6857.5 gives 6690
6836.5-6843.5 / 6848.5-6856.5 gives 6305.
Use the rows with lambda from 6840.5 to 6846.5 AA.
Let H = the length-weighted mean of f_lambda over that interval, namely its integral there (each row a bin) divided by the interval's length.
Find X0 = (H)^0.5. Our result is 2.77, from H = 7.7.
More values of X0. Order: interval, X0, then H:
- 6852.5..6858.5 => 2.78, 7.7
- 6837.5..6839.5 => 2.84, 8.1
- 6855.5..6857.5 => 2.87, 8.2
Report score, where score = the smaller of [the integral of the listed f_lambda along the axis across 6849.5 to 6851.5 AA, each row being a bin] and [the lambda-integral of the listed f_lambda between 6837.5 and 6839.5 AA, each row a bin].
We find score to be 16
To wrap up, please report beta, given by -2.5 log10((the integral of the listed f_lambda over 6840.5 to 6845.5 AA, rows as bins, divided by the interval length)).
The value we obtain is -2.22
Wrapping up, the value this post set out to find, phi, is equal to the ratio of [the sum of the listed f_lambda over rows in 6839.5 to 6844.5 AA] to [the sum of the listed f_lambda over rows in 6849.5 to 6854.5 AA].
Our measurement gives 1.02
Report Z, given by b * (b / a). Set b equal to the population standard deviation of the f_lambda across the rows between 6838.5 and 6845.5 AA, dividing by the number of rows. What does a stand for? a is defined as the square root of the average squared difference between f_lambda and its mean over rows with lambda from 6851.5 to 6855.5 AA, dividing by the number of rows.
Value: 1.19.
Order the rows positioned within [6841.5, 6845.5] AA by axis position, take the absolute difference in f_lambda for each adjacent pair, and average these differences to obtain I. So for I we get 0.88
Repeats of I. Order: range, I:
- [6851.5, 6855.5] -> 0.53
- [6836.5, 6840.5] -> 0.39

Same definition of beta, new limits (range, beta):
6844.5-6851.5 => -2.23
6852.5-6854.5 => -2.13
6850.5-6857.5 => -2.21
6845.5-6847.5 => -2.15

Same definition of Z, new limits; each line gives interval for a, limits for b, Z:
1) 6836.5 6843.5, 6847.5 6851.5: 0.76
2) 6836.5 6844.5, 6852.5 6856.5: 0.81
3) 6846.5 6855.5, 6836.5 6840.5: 0.41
